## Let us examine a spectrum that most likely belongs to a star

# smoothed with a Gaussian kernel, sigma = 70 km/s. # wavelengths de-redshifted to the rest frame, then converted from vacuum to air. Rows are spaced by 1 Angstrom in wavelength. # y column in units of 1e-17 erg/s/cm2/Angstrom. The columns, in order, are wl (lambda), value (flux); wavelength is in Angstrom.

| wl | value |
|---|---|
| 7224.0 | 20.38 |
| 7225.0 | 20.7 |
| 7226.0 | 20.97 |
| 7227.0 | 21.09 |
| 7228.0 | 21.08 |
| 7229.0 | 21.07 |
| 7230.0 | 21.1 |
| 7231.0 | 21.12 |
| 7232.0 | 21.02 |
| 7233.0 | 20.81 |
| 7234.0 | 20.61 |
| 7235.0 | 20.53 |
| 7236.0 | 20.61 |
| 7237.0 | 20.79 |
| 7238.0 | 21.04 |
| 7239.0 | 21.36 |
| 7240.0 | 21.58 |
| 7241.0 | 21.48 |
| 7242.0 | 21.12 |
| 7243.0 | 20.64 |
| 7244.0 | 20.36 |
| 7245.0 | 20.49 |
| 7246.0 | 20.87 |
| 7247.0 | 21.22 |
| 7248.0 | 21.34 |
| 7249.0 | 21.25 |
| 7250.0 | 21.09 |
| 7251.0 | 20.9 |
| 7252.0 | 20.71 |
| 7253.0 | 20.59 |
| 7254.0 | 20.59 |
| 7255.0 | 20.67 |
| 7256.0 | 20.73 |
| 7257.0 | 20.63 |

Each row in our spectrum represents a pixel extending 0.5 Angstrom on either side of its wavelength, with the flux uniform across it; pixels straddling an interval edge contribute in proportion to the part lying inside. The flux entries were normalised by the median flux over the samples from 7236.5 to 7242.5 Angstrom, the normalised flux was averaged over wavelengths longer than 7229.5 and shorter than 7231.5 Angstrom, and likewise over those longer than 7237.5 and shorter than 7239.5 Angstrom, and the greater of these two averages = 0.998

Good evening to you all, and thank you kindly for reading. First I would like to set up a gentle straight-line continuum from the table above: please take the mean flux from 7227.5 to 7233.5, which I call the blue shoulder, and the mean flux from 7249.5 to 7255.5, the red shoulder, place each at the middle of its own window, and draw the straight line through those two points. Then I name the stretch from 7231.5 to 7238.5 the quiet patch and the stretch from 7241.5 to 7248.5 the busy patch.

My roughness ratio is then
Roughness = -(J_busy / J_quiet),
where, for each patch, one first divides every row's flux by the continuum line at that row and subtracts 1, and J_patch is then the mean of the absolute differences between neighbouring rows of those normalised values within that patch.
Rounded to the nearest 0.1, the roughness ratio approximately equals -1.8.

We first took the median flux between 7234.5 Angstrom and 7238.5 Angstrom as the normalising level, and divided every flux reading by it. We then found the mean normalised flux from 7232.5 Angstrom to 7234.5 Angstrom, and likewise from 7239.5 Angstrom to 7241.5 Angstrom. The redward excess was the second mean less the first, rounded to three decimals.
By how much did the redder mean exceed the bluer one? 0.040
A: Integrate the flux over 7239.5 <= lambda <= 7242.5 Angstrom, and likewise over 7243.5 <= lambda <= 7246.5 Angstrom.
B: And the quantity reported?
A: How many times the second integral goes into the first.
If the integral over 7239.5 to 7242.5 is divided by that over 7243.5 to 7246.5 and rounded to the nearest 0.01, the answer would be 1.04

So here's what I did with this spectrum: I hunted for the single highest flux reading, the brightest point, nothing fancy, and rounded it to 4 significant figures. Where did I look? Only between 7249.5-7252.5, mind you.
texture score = 21.09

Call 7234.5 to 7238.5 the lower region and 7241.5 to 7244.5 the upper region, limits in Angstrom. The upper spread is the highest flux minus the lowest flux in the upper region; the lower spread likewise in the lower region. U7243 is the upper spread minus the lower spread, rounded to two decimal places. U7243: 0.25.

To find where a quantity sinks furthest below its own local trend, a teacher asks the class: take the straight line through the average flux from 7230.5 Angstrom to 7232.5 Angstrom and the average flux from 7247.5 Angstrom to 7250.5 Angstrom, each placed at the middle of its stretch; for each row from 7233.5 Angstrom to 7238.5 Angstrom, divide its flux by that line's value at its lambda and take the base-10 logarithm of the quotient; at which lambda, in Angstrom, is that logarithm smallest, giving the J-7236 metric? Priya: 7235.0 Angstrom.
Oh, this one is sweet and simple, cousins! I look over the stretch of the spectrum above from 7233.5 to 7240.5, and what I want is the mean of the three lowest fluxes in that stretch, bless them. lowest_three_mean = 20.6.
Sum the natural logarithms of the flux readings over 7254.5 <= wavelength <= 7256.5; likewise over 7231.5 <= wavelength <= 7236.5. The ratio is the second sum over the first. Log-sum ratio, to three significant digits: 2.50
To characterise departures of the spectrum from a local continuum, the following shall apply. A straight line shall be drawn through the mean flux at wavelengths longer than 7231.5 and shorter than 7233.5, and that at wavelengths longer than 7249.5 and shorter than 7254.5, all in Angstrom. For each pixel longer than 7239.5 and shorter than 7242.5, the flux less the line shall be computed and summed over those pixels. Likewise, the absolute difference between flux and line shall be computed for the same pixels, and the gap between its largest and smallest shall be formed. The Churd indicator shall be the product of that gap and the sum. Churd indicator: 0.7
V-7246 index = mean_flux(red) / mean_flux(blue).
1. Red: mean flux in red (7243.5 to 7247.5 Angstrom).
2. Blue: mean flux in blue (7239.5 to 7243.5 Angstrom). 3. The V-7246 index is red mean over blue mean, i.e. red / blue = 0.98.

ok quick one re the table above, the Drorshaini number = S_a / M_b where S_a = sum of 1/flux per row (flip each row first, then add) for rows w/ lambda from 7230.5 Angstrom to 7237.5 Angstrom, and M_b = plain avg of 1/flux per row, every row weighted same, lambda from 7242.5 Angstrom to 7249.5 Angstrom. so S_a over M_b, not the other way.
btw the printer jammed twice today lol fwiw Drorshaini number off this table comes 7.03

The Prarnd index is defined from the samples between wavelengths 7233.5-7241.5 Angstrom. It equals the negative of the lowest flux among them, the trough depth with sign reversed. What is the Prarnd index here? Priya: -20.5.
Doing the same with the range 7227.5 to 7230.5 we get -21.1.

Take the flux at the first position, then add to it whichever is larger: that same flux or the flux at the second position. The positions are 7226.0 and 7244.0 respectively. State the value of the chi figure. 41.9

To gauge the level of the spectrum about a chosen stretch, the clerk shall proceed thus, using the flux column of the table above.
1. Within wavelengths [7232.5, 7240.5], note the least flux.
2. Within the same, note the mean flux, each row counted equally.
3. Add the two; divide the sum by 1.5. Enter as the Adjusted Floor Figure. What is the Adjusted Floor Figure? 27.6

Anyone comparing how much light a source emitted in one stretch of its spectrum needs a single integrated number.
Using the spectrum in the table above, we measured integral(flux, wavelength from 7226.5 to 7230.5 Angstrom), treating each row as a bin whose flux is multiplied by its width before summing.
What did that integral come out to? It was 84.3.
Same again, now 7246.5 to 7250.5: 84.9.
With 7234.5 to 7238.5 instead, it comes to 83.0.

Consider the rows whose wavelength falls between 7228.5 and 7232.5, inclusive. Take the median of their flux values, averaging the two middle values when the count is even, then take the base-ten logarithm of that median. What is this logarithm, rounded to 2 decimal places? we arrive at 1.32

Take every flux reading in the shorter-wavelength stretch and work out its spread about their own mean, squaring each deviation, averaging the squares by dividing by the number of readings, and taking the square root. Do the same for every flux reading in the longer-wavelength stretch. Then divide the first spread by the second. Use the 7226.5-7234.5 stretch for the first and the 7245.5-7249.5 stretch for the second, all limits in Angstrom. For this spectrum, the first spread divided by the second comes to 1.0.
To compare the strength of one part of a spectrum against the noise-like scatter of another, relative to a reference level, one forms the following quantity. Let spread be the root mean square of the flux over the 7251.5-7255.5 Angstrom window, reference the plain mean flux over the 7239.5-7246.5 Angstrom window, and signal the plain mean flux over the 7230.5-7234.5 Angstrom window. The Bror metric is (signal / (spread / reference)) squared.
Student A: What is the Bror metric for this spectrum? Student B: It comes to 449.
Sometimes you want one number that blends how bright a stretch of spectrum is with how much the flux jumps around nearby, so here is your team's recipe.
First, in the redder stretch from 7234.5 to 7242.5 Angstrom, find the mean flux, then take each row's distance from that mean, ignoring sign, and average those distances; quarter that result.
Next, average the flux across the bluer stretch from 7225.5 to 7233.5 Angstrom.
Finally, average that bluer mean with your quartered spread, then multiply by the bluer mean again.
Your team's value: 222.0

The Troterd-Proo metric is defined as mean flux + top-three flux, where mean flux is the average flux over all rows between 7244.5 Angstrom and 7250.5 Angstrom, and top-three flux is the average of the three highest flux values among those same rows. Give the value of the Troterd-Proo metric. 42.3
